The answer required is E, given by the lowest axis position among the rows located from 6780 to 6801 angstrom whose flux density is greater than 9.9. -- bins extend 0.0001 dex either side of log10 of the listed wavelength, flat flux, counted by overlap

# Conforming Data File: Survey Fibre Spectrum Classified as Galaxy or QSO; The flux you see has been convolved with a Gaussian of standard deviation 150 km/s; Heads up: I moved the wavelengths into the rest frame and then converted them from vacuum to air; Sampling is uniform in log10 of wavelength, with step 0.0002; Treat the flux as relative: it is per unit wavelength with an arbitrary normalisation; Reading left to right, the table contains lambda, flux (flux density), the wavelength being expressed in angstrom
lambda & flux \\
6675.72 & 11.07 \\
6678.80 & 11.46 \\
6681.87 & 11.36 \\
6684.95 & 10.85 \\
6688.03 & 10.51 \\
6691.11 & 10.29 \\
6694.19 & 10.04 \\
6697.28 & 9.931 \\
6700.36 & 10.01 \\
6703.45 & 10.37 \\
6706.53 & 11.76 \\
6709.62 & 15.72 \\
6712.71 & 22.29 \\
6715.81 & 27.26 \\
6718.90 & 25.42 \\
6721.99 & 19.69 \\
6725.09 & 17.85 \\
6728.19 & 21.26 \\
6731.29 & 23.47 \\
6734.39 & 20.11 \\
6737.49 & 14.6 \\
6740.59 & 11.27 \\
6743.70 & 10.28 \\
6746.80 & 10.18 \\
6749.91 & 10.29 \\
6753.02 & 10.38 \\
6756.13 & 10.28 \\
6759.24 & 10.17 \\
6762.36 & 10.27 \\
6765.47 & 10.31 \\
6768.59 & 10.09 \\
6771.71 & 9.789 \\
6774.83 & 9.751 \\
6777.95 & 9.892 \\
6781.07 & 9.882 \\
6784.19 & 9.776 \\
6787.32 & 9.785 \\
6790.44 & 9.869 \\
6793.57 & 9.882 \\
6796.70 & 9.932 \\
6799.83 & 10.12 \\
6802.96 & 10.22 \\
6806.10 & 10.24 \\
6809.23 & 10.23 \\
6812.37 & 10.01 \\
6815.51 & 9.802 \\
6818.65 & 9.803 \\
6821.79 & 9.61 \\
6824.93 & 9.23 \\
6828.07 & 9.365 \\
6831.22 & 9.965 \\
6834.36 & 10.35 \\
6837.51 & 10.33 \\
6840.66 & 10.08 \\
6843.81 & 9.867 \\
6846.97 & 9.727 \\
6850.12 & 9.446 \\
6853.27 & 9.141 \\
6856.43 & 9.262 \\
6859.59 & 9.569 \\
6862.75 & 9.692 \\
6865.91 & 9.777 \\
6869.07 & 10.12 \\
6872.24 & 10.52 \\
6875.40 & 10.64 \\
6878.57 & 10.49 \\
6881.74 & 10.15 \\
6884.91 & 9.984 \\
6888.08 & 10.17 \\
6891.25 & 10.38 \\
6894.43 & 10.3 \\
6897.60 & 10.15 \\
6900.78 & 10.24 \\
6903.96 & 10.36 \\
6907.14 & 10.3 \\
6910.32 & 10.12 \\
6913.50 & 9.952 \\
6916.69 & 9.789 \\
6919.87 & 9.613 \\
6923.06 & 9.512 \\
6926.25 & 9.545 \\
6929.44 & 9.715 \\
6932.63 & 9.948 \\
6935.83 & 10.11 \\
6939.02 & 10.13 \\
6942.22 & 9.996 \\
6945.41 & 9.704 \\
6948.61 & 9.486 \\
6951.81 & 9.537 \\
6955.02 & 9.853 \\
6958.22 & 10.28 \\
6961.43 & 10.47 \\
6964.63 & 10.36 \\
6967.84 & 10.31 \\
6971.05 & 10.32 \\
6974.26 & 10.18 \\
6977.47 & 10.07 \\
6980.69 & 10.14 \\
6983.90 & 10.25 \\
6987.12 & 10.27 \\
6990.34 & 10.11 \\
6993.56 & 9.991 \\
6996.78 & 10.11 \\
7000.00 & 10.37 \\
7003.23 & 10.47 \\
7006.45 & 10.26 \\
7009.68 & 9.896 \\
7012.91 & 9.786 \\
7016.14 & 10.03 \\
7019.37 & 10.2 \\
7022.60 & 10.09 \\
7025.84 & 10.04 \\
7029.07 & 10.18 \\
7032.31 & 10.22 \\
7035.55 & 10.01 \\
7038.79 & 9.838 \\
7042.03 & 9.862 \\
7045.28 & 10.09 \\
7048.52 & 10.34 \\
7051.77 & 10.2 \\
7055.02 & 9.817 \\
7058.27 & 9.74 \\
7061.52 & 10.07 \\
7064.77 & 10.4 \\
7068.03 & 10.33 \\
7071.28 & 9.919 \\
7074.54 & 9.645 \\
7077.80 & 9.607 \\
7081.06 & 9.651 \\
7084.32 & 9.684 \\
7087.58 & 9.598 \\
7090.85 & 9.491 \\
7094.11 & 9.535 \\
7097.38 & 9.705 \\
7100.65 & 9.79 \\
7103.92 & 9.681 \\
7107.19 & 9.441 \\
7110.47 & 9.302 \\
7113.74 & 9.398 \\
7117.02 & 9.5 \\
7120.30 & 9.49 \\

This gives 6796.70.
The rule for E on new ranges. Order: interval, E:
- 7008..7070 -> 7016.14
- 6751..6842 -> 6753.02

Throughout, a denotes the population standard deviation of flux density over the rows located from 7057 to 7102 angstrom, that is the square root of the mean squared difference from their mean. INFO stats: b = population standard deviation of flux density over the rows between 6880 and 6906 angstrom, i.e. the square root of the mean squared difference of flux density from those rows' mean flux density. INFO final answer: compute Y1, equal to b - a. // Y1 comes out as -0.2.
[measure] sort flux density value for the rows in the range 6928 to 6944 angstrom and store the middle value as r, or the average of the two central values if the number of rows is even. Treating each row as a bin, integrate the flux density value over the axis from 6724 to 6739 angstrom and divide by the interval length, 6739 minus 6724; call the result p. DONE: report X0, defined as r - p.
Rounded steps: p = 19.5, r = 10.0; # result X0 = -9.5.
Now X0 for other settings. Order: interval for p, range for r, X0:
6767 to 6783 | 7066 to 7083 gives -0.2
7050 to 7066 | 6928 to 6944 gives 0.0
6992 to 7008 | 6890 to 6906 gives 0.1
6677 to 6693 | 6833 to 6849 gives -0.8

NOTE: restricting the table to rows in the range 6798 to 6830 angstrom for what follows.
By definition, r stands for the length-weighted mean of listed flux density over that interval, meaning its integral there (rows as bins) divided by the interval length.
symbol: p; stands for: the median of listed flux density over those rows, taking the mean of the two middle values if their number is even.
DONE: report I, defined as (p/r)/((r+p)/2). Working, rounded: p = 9.9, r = 9.9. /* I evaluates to 0.102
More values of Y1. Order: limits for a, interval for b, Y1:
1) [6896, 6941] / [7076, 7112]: -0.1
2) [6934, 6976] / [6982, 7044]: -0.1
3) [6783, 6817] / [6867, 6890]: 0.1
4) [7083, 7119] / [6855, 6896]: 0.3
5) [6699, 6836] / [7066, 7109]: -4.6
